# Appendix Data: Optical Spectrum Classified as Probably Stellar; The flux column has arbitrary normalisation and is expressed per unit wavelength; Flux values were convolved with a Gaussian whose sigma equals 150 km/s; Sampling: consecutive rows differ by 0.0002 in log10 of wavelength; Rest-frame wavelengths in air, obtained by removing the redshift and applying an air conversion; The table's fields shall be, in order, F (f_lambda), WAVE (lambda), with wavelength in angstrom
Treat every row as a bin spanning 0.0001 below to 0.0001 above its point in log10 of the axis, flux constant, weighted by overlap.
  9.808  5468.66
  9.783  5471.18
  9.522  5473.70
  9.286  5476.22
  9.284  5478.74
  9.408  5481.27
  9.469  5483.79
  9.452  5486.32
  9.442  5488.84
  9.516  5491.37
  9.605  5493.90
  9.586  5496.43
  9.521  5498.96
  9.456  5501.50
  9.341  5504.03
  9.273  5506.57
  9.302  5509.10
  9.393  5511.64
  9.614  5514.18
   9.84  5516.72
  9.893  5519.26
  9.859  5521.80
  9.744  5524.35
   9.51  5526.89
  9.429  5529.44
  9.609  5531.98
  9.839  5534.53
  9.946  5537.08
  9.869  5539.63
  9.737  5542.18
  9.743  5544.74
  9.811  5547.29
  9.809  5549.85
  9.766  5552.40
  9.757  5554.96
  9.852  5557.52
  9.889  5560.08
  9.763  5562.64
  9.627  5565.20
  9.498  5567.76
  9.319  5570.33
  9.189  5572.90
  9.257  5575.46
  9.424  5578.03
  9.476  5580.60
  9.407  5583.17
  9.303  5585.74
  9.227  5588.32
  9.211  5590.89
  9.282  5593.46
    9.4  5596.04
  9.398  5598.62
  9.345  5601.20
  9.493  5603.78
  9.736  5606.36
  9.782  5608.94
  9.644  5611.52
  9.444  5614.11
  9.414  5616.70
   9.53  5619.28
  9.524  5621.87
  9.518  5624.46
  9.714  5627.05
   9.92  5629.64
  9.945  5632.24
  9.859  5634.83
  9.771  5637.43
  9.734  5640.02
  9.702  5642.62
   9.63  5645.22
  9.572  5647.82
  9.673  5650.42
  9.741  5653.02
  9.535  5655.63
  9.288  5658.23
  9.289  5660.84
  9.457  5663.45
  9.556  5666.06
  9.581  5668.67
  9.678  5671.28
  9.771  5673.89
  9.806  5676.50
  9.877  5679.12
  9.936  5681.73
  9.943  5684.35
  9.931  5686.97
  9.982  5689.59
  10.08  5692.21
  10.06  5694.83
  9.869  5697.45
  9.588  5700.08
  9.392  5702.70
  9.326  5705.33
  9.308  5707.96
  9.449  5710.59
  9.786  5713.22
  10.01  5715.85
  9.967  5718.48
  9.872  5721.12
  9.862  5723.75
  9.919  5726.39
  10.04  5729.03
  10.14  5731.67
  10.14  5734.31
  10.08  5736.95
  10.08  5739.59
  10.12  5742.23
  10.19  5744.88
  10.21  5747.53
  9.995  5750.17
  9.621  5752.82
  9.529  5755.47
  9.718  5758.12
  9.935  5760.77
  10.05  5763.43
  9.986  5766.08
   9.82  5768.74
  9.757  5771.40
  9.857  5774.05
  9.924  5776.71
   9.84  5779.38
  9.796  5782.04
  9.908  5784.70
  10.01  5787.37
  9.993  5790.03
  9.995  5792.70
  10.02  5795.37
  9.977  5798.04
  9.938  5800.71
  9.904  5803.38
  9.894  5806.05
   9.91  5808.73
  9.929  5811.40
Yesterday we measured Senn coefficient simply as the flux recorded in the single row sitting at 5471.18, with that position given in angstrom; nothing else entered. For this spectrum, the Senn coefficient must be 9.783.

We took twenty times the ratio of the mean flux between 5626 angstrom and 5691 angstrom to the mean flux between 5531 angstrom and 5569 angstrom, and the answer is 19.9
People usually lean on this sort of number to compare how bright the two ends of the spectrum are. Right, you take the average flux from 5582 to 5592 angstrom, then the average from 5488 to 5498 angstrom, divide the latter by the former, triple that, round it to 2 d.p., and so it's 3.08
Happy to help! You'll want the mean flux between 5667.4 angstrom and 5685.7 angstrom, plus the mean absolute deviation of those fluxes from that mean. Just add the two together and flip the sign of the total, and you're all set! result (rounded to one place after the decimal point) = -9.9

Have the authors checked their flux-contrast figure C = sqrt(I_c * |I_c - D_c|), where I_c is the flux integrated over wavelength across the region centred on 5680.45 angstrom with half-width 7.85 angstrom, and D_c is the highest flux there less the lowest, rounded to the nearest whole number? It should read 155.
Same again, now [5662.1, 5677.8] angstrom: 151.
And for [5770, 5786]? 157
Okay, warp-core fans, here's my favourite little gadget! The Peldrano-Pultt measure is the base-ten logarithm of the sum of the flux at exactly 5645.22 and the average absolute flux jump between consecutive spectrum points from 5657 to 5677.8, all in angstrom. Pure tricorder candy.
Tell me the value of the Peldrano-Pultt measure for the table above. 0.987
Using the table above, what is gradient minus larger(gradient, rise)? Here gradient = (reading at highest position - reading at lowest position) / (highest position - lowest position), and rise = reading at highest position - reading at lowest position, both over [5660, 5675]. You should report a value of -0.45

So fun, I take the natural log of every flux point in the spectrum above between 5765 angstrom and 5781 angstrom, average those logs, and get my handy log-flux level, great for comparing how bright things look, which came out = 2.29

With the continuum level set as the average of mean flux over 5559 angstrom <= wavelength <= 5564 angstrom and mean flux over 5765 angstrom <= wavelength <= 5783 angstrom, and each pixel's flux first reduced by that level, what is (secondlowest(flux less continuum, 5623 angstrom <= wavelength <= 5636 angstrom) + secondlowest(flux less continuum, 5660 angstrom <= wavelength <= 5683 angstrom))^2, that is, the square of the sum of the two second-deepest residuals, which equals 0.26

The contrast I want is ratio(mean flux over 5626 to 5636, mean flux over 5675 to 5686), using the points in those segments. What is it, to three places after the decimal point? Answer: 0.997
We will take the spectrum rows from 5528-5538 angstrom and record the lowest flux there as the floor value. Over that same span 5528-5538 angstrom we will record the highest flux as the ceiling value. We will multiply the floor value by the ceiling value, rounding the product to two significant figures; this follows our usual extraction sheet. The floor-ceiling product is 94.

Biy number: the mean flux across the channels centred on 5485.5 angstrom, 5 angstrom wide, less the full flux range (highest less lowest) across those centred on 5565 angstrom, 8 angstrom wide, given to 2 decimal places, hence 9.20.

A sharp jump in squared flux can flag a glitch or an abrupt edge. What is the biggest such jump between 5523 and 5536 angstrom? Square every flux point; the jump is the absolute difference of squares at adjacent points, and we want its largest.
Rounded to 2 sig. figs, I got 4.5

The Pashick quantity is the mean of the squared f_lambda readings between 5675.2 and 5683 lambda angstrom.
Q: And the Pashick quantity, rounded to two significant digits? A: 97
